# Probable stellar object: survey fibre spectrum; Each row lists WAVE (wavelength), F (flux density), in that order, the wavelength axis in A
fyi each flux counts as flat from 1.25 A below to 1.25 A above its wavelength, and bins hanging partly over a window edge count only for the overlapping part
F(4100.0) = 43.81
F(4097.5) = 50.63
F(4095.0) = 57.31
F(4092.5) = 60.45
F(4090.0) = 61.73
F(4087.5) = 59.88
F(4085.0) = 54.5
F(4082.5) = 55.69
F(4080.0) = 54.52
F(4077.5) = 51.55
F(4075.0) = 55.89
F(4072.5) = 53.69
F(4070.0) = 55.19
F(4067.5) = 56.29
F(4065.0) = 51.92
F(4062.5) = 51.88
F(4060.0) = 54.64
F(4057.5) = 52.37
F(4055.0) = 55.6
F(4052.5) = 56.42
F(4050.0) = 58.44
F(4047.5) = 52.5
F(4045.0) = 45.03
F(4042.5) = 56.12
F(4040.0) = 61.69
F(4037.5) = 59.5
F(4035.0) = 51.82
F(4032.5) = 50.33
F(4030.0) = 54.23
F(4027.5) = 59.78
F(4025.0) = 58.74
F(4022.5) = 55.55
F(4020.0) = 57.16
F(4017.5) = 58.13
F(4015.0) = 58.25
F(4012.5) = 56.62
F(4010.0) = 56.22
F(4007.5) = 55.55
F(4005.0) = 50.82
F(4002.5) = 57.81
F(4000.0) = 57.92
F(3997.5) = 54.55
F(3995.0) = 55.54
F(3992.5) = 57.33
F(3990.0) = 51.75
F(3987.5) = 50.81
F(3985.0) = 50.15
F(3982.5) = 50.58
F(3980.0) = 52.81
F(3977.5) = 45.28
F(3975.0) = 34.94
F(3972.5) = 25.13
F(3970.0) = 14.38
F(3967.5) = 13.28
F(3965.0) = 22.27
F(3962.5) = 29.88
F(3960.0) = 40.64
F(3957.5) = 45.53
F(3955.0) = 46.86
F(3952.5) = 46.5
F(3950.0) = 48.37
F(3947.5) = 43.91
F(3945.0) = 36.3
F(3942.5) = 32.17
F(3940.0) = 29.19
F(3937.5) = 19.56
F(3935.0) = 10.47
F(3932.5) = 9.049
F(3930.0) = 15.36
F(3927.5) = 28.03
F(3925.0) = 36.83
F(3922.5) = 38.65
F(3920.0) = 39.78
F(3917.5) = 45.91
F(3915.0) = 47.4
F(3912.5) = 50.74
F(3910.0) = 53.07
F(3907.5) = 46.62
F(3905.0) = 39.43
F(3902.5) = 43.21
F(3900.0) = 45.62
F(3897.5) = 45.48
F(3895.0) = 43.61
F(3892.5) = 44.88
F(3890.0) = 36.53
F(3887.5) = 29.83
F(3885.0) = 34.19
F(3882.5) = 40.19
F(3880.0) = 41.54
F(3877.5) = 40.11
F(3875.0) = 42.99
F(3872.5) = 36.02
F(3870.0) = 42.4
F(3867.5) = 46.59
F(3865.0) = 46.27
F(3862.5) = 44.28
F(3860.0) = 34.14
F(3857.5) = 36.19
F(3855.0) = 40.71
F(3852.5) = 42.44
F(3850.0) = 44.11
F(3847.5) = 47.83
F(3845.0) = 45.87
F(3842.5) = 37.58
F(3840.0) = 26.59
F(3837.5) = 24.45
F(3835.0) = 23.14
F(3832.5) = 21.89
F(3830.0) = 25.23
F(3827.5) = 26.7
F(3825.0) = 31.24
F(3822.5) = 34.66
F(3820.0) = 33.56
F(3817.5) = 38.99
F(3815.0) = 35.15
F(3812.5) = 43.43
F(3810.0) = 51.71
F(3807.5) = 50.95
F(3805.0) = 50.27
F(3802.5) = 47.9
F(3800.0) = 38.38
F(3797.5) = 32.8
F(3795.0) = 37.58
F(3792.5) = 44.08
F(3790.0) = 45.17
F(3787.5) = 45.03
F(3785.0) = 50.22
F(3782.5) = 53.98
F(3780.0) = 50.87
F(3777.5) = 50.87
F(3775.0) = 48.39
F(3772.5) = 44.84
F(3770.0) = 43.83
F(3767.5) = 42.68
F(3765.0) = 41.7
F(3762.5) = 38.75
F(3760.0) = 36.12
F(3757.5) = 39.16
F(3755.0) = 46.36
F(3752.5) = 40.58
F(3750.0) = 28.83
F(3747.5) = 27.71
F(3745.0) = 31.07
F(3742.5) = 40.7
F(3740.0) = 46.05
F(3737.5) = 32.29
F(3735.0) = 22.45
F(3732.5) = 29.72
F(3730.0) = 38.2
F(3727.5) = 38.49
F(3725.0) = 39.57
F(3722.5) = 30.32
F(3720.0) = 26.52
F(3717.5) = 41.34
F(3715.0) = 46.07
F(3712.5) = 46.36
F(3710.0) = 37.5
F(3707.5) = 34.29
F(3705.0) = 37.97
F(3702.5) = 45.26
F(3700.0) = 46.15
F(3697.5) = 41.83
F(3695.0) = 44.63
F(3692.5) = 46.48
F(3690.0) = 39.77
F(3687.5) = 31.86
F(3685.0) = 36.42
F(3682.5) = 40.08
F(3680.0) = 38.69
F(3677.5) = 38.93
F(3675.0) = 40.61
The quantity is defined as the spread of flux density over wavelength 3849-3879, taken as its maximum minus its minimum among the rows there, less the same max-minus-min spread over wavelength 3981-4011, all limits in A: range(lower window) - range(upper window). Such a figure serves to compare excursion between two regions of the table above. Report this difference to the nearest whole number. 5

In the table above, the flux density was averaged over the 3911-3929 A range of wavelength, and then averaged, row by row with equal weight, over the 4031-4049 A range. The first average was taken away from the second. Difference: 13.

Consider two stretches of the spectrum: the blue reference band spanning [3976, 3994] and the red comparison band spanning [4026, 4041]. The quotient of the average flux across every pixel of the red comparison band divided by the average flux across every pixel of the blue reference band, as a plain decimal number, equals 1.10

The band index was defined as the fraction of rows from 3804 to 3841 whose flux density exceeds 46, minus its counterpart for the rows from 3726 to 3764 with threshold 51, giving 0.20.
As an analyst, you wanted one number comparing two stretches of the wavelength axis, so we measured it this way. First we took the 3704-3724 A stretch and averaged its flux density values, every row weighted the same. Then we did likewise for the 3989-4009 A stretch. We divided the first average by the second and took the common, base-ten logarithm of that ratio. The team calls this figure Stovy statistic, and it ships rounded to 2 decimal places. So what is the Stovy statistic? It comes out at -0.17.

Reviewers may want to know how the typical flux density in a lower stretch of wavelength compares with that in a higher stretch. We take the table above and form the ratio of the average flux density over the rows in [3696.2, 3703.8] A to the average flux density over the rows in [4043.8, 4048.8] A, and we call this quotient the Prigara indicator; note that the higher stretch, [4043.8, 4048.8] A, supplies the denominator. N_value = 0.91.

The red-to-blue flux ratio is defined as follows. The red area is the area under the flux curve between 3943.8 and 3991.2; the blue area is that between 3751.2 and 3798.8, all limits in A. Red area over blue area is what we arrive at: 0.90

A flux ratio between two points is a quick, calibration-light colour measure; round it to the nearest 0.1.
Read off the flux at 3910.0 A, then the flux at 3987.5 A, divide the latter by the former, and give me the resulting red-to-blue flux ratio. 1.0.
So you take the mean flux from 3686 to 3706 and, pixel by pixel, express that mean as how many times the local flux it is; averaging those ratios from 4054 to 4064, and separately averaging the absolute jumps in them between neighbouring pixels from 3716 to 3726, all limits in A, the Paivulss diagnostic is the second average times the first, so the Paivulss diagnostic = 0.28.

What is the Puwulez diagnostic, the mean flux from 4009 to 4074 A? 55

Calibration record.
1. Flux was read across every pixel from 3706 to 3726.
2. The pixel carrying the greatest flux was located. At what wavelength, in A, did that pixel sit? 3712.5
